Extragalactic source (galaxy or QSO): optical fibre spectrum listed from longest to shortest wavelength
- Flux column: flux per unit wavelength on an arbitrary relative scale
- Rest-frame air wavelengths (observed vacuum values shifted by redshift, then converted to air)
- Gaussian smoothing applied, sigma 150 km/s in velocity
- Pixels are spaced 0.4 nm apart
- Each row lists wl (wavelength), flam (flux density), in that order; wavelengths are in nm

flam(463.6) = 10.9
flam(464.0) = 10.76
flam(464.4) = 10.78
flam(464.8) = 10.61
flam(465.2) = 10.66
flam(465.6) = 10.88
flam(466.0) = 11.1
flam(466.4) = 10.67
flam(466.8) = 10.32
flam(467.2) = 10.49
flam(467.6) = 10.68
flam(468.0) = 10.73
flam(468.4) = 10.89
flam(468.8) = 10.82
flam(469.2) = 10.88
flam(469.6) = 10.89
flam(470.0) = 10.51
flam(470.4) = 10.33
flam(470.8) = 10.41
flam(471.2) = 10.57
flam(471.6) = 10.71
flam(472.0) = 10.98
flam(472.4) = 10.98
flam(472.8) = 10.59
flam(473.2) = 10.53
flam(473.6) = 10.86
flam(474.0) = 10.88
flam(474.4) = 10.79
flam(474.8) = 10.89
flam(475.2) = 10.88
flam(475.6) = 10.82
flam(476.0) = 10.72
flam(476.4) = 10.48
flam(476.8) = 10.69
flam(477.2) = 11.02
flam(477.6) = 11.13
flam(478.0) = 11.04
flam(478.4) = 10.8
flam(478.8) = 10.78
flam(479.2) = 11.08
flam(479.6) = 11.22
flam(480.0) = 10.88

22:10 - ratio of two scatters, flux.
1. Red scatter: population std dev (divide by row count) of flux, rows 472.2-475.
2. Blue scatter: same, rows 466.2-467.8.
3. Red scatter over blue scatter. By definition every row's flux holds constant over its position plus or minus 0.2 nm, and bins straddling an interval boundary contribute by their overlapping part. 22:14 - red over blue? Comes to 1.0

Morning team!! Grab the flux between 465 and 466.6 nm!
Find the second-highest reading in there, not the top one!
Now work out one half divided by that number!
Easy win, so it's 0.0460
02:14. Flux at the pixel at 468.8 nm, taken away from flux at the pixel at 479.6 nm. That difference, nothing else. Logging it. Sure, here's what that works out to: 0.40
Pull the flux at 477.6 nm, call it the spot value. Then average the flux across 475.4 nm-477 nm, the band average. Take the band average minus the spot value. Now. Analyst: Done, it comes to -0.45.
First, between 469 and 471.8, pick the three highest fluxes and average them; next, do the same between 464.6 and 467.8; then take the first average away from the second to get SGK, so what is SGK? 0.06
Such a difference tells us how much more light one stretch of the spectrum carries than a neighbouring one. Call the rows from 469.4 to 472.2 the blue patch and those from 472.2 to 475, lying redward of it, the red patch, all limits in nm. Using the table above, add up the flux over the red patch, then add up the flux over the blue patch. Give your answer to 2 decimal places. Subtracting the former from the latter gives -1.12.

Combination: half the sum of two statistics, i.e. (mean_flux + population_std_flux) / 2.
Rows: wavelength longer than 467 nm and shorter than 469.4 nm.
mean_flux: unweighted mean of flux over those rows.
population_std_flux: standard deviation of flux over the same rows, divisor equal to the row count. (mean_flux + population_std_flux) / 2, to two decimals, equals 5.44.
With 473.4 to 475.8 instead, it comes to 5.44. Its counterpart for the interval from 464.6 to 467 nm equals 5.47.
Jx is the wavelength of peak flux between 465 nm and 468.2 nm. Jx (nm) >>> 466.0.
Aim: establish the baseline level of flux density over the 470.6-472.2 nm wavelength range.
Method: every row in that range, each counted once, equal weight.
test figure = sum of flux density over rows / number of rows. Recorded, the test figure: 10.7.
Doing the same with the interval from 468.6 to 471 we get 10.6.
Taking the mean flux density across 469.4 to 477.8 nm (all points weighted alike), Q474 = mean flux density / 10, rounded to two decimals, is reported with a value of 1.07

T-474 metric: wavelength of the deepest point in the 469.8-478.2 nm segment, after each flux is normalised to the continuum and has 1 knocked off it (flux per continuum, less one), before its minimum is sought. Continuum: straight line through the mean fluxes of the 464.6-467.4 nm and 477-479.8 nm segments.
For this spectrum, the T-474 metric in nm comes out 476.4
